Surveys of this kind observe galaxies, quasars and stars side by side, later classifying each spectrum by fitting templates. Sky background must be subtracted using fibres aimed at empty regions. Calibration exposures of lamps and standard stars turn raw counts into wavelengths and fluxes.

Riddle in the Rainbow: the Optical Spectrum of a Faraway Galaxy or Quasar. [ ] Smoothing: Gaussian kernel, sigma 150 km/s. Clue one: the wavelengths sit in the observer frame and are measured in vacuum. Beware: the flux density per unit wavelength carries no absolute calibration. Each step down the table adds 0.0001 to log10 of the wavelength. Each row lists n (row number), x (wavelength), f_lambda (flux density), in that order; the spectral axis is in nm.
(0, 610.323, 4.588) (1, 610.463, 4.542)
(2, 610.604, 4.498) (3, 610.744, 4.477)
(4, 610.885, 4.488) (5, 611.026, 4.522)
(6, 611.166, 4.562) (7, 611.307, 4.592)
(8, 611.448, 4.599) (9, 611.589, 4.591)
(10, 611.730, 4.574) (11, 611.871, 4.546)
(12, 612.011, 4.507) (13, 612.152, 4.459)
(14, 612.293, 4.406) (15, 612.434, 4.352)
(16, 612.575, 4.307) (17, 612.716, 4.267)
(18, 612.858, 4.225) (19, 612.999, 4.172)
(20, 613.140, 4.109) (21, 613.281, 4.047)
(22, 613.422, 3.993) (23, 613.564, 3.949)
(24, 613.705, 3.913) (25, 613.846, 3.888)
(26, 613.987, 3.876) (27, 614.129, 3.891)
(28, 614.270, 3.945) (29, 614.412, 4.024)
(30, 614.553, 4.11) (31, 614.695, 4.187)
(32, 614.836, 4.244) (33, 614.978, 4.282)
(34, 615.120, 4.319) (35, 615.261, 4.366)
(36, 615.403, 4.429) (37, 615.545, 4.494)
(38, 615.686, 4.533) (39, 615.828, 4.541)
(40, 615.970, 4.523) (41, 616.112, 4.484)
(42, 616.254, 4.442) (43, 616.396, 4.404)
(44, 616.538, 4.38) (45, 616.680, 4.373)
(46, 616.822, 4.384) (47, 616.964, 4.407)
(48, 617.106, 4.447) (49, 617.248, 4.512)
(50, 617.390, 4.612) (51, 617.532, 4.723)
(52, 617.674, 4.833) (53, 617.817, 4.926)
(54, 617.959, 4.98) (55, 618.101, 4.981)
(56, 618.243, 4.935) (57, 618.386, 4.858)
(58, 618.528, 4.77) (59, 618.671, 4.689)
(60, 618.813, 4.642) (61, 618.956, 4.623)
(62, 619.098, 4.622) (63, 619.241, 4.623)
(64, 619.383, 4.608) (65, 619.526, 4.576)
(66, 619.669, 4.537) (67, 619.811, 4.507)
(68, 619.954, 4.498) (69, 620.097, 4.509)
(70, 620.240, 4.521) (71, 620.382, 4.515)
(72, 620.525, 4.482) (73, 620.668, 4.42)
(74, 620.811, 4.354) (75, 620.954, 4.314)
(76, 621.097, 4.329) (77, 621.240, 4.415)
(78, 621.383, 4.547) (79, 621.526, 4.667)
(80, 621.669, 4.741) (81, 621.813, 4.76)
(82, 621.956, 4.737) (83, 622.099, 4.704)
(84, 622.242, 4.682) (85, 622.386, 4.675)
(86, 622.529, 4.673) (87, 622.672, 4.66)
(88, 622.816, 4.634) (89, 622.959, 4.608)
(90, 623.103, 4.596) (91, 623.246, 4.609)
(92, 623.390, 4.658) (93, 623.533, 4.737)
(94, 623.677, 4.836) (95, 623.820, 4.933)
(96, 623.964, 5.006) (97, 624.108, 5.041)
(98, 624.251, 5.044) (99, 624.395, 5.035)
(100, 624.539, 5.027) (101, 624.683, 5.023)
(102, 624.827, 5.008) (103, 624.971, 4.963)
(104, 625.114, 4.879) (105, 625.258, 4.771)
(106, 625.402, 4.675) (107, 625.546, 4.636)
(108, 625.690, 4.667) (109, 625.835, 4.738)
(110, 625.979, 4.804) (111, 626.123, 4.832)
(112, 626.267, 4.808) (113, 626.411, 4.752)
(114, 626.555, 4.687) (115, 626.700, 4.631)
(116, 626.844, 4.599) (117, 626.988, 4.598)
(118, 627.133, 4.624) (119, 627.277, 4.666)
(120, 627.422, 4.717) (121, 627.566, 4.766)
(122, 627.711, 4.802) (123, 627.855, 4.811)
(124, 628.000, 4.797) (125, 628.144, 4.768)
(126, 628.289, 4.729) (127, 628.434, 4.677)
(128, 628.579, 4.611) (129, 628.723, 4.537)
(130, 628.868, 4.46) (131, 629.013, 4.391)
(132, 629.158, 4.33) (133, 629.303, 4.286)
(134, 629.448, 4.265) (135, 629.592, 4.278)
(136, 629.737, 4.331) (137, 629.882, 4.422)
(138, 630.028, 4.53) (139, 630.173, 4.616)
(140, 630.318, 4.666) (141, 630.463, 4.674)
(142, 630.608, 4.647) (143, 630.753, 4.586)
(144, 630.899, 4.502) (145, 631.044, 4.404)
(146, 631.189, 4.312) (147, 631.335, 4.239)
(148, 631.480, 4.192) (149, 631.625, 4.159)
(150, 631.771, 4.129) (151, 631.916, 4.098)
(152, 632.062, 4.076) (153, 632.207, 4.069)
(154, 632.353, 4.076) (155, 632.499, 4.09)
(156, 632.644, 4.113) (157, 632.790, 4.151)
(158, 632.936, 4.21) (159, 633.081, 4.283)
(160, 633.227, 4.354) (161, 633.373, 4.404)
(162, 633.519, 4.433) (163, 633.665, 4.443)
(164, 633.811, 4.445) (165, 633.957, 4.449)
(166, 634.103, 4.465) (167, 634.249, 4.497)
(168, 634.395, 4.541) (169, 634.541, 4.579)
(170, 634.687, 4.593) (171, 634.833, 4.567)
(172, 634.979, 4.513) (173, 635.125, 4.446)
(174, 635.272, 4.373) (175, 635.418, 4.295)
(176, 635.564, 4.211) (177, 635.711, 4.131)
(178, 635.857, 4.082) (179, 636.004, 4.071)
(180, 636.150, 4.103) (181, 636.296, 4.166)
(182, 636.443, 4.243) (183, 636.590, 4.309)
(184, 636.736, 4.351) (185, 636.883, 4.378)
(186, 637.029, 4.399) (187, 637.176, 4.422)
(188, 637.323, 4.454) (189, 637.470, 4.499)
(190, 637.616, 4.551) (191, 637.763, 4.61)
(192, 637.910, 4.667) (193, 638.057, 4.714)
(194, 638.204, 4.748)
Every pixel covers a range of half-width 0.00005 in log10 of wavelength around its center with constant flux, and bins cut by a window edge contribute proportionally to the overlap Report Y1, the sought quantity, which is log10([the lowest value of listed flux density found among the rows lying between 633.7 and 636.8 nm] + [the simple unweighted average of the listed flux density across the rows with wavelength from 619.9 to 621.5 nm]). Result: 0.930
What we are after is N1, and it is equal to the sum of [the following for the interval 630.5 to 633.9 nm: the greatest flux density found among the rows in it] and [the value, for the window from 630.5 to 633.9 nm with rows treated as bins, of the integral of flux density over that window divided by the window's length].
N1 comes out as 8.9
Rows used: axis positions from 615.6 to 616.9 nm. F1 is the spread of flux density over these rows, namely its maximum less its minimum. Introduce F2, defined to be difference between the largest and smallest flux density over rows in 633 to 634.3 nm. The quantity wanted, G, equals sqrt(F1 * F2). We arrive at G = 0.2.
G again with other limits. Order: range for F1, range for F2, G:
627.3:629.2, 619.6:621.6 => 0.4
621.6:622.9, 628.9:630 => 0.1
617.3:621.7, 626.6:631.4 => 0.6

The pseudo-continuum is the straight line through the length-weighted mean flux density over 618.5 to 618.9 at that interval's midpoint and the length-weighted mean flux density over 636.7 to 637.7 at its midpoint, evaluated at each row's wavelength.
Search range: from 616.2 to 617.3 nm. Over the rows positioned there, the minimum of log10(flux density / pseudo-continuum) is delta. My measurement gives -0.032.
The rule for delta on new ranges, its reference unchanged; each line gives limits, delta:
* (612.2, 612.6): -0.044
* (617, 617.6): -0.024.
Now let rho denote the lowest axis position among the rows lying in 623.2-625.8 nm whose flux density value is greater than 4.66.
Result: 623.533 nm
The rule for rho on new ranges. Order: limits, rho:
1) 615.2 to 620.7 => 617.532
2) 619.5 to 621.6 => 621.526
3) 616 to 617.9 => 617.532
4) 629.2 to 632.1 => 630.318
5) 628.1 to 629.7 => 628.144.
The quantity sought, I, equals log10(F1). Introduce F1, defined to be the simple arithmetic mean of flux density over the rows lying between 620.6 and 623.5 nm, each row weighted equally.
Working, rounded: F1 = 4.59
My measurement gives 0.662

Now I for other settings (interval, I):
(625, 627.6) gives 0.673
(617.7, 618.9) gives 0.686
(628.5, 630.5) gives 0.649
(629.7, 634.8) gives 0.640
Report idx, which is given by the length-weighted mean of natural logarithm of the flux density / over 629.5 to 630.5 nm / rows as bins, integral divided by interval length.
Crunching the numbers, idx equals 1.50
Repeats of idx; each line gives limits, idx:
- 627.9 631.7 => 1.50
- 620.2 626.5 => 1.55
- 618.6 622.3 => 1.52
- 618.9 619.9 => 1.52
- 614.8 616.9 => 1.48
